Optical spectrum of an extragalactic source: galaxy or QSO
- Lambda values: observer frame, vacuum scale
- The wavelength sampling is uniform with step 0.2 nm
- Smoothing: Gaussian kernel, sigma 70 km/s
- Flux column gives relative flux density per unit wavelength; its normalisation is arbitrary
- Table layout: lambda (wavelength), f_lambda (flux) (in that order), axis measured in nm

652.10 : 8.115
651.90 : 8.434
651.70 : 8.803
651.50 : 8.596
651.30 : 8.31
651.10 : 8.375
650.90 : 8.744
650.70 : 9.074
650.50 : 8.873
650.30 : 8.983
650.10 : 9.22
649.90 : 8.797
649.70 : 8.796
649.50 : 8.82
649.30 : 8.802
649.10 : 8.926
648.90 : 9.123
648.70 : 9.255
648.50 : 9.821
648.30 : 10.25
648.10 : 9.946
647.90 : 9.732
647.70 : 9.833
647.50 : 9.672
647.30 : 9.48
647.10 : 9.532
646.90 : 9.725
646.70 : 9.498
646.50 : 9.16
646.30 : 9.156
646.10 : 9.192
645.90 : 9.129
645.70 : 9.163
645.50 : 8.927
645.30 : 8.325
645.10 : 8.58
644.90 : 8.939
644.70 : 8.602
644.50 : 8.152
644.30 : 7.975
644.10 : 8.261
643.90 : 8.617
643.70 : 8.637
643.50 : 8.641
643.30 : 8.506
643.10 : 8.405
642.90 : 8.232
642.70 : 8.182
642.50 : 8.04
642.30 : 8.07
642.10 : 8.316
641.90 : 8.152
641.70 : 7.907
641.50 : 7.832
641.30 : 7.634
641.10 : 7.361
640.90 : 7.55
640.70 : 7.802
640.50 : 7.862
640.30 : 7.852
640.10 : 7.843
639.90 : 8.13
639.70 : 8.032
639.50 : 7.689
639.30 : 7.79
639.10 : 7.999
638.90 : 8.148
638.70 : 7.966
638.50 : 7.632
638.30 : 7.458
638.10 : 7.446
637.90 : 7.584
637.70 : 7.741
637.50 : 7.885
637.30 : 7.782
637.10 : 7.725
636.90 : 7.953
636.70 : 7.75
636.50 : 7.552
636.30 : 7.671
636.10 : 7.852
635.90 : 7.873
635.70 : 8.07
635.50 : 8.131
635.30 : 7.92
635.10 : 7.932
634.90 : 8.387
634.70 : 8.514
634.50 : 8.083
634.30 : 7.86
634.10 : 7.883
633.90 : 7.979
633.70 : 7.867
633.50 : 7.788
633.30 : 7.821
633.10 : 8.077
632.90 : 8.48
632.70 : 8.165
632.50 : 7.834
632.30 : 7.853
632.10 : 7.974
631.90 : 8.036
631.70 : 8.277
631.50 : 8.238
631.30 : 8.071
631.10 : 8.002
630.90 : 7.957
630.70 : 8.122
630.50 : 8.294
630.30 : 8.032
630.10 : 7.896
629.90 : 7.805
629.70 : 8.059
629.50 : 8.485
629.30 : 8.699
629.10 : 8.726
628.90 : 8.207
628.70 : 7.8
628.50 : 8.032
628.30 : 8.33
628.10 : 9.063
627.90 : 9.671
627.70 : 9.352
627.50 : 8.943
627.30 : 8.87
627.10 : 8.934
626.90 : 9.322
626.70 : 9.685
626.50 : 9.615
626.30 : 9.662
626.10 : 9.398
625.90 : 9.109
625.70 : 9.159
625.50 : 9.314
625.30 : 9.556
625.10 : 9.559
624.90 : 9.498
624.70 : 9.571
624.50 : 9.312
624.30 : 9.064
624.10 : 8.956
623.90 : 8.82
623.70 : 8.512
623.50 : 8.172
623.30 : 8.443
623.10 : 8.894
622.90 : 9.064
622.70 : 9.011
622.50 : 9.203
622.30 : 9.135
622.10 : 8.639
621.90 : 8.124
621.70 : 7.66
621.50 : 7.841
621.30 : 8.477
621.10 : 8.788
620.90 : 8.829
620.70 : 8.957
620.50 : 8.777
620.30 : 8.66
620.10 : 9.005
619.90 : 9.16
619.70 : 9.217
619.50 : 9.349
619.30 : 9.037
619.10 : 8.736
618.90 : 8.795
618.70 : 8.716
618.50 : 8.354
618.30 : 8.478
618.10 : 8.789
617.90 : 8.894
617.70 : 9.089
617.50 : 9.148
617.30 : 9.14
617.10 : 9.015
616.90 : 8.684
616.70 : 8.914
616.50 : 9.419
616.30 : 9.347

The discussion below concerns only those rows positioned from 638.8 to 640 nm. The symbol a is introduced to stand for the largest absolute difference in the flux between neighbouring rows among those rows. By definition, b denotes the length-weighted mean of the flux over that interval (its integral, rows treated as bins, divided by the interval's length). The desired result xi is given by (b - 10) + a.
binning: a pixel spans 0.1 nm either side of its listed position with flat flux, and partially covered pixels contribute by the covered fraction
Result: -1.69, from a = 0.343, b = 7.96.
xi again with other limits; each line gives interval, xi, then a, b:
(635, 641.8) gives -1.85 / 0.343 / 7.80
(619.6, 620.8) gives -0.69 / 0.345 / 8.96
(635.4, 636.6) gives -1.94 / 0.197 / 7.86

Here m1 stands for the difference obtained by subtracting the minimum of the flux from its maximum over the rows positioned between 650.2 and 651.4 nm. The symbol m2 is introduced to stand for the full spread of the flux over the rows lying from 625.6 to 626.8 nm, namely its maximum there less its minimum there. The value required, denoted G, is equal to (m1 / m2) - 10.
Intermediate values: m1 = 0.8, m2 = 0.6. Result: -8.7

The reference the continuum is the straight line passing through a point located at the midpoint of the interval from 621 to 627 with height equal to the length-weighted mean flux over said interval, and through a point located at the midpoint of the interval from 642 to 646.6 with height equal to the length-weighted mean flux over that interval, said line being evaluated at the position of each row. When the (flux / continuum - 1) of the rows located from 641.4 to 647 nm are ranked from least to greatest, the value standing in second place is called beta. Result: -0.08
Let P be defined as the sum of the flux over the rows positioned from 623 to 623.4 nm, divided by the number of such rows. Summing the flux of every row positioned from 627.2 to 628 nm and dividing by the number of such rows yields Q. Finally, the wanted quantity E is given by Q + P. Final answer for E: 17.9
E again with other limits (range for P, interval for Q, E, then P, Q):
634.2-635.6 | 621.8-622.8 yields 16.9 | 8.1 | 8.82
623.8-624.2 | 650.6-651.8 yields 17.5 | 8.9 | 8.65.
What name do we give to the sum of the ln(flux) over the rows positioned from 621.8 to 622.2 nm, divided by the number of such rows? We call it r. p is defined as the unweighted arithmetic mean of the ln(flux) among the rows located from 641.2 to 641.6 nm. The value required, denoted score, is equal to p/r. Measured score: 0.96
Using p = 2.05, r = 2.13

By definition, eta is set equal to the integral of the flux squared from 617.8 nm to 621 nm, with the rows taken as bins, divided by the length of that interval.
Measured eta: 79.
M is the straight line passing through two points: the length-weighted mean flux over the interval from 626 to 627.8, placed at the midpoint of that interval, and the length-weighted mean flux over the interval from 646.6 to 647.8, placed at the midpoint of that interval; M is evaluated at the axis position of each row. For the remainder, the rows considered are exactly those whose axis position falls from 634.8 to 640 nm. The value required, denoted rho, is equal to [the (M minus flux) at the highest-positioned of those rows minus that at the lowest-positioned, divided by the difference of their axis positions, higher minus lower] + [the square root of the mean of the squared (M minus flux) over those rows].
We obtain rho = 1.70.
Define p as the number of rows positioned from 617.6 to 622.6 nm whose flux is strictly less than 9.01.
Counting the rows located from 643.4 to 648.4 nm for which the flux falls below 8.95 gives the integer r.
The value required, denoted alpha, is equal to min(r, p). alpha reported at 11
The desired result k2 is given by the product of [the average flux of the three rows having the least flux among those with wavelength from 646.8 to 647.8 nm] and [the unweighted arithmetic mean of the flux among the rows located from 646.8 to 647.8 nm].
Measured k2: 92.3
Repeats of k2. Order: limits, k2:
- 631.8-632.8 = 62.9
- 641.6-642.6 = 64.8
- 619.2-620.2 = 83.0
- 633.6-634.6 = 62.4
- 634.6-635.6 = 65.4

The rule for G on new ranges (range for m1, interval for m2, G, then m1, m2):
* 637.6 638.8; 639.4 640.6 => -8.8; 0.5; 0.4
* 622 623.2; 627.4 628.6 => -9.7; 0.6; 1.6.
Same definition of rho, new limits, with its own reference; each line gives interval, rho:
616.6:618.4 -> 0.62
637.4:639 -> 1.59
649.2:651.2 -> 1.10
